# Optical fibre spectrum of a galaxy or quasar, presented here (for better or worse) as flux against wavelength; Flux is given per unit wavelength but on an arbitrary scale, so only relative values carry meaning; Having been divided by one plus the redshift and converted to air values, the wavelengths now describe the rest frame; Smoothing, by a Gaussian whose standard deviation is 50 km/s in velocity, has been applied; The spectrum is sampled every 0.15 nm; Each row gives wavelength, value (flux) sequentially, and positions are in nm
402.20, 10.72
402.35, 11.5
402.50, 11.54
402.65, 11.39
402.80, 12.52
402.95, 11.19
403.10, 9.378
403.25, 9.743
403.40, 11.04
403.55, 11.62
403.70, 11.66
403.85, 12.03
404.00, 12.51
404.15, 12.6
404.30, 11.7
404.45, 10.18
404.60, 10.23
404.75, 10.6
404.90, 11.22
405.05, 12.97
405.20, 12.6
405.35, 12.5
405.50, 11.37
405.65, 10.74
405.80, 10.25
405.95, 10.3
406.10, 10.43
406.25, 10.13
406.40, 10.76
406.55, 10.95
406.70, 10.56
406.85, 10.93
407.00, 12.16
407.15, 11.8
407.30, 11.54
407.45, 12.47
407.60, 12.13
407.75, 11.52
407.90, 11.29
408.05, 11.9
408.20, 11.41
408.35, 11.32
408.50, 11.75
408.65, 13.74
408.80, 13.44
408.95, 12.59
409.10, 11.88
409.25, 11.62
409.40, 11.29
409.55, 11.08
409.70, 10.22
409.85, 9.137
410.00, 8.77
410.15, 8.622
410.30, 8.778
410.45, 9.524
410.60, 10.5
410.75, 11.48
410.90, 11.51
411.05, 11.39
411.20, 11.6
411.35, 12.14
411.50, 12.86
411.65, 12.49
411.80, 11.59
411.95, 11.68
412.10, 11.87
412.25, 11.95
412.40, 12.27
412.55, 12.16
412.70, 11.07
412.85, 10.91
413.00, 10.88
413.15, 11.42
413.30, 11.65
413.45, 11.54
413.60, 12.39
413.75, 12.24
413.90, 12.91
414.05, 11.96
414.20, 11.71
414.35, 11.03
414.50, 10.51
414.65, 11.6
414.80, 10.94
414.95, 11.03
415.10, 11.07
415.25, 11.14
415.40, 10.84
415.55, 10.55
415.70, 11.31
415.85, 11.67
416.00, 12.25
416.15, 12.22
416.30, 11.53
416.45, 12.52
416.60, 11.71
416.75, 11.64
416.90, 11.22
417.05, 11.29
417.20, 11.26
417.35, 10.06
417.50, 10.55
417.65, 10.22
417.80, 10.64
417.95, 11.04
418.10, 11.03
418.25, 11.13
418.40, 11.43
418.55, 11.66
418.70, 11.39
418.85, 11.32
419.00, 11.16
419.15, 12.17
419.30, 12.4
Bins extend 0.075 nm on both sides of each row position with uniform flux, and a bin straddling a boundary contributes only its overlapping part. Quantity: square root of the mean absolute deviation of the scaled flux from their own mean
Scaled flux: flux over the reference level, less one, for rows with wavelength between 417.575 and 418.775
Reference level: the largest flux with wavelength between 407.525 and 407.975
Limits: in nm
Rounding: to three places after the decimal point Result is 0.166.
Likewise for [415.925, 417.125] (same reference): 0.181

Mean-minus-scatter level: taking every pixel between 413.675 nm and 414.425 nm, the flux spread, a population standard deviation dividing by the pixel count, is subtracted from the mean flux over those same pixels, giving 11.4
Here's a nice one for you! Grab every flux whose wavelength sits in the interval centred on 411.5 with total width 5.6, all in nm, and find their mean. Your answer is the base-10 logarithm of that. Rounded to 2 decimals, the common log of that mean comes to 1.06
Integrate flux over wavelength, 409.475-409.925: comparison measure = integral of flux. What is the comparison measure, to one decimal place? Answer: 4.6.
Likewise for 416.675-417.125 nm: 5.1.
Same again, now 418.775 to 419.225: 5.2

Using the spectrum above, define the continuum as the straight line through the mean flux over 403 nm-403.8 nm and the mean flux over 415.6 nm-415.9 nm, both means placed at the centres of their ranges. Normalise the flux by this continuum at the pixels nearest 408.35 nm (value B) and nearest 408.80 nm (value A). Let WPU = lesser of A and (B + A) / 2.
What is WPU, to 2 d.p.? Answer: 1.12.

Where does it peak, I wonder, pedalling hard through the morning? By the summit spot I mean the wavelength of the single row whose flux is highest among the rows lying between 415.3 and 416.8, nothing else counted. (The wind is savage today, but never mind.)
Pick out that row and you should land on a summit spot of 416.45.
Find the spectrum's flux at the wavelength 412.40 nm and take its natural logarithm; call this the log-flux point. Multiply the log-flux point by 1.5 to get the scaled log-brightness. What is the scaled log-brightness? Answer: 3.76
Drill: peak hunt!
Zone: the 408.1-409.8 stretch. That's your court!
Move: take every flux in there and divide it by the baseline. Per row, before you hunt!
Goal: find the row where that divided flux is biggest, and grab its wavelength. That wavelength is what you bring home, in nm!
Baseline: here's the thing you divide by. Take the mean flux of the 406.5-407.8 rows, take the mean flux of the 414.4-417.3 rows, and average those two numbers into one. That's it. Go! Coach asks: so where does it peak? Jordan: 408.65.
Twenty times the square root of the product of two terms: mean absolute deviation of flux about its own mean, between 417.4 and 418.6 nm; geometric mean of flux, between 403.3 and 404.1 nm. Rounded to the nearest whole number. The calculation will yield 42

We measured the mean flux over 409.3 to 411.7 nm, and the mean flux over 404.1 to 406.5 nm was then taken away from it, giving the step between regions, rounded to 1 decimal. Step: -0.4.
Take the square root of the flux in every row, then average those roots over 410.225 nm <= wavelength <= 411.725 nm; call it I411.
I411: 3.35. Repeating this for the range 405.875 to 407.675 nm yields 3.34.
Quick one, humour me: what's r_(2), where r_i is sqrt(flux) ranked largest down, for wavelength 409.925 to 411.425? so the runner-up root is 3.41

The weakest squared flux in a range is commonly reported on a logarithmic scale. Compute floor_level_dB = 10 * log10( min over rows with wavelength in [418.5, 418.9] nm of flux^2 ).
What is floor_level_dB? 21.1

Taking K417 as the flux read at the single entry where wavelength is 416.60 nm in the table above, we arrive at 11.71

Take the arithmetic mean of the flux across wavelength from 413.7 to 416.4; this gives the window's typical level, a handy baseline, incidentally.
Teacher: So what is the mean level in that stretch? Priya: 11.5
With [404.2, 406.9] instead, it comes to 11.0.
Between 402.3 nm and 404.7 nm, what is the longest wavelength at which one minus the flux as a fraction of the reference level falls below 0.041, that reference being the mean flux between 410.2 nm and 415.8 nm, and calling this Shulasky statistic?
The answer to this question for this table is 404.30 nm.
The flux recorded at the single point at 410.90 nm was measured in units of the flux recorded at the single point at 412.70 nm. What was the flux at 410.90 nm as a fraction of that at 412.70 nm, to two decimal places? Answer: 1.04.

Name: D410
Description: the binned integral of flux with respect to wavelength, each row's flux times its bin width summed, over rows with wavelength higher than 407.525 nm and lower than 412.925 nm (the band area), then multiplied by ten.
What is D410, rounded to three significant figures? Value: 614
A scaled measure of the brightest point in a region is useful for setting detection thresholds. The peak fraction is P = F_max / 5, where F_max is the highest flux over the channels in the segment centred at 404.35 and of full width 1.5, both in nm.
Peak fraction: 2.59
